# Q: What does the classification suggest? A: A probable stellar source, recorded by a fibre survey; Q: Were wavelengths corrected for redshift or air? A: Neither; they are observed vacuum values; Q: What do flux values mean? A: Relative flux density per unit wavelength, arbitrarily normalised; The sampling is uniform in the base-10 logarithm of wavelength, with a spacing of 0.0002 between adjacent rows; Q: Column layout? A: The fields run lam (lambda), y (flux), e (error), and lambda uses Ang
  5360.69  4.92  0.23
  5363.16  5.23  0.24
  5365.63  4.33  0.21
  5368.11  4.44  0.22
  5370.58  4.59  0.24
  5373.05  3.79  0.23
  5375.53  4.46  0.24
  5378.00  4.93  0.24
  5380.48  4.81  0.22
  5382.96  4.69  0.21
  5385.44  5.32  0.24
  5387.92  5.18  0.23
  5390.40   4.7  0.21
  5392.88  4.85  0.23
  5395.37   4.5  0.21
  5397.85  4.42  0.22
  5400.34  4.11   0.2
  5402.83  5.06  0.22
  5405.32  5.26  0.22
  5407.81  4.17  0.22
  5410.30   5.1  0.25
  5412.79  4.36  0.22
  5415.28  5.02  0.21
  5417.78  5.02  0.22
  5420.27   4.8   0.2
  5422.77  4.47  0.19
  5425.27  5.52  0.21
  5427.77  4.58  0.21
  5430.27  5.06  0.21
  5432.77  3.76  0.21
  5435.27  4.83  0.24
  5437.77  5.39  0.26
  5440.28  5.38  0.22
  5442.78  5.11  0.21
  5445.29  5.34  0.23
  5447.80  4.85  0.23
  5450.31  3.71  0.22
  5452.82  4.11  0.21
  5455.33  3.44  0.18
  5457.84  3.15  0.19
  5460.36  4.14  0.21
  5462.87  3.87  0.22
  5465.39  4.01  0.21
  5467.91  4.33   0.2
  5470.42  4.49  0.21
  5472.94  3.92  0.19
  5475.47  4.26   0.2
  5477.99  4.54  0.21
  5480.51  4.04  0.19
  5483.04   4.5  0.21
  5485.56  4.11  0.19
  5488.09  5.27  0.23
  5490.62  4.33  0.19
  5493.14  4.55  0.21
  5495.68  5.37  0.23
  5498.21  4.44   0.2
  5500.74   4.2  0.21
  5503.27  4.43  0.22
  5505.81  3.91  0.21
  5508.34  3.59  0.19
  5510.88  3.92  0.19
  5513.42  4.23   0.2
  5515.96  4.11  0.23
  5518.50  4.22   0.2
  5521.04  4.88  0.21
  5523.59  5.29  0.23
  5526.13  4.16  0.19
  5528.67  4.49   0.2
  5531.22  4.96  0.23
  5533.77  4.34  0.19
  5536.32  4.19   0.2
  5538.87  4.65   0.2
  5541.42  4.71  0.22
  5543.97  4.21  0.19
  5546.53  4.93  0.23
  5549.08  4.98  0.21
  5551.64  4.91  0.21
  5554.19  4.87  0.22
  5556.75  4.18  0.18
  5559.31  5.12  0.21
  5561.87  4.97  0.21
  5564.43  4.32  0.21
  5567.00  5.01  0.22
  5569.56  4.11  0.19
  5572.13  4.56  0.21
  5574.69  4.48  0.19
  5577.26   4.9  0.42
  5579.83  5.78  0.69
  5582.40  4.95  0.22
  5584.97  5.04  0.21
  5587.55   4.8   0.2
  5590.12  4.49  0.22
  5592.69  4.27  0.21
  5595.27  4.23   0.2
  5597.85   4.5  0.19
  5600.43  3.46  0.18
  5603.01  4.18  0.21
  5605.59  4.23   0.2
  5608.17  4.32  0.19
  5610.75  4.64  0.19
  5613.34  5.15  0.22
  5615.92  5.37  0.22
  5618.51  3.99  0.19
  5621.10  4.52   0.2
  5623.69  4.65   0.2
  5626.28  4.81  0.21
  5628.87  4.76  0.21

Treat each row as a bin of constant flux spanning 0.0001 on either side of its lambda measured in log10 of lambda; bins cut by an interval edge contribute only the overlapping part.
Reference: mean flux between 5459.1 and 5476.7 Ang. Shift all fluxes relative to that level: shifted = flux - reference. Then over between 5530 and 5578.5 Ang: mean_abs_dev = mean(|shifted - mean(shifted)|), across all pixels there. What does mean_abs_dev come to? 0.30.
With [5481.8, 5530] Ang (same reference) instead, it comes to 0.36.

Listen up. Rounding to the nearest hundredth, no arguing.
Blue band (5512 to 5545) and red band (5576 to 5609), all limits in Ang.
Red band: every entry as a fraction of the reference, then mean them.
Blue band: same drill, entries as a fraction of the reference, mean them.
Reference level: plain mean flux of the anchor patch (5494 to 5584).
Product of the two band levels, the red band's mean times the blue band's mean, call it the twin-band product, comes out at 0.97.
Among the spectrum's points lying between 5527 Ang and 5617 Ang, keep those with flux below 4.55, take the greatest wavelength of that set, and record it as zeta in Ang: 5608.17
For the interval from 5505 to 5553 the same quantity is 5543.97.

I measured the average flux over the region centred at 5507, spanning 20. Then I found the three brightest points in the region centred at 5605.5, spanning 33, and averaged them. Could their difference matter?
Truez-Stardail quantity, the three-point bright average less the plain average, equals 0.95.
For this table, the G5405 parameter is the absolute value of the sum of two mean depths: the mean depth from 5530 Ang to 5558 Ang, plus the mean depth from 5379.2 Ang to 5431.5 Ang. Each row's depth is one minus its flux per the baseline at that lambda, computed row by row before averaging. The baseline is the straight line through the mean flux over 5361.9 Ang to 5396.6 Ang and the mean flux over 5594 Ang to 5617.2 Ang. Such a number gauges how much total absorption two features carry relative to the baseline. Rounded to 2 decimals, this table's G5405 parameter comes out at 0.05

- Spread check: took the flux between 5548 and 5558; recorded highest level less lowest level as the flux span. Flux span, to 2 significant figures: 0.80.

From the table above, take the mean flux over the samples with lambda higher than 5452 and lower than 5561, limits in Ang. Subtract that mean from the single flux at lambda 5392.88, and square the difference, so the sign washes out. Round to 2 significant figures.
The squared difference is 0.22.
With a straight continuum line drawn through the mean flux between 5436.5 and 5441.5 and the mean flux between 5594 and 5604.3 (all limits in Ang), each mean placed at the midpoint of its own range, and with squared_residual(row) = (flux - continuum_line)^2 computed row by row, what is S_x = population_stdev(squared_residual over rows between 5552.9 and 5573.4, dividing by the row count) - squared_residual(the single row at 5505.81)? -0.7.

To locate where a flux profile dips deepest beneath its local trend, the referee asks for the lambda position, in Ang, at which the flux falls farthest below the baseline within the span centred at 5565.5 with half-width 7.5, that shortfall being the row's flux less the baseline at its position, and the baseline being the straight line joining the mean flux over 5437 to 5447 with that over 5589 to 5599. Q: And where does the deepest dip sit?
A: 5569.56 Ang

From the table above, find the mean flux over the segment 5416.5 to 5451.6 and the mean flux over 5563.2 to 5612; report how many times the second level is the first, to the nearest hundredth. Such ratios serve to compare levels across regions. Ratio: 0.94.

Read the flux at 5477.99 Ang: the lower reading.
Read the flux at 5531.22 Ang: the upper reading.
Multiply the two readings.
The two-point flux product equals 22.5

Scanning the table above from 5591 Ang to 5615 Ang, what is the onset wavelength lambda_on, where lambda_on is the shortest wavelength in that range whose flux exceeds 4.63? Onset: 5610.75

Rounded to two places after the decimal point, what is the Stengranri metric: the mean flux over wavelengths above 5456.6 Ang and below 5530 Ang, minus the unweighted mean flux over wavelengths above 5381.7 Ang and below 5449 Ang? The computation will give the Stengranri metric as -0.54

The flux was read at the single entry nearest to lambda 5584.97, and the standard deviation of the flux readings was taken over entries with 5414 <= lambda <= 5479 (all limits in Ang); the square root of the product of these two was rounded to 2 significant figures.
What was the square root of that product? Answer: 1.8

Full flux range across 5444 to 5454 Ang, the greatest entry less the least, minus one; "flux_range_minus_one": 0.6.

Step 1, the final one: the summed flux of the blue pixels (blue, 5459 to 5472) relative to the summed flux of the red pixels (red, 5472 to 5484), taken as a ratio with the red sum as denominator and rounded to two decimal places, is 0.98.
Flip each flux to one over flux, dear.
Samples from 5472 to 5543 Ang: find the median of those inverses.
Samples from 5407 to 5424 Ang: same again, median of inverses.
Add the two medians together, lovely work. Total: 0.439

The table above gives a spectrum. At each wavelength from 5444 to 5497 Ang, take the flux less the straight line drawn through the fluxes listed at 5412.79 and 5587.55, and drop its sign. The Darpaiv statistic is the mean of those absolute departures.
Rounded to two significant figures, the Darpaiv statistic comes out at 0.47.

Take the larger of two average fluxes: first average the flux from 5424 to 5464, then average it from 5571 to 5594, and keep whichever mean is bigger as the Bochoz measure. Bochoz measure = 4.81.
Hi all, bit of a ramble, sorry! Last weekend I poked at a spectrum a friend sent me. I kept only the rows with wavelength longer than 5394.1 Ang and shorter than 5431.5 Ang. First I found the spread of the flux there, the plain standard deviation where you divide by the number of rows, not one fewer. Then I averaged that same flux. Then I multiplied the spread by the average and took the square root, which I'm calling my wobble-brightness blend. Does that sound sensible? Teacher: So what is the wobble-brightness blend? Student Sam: 1.39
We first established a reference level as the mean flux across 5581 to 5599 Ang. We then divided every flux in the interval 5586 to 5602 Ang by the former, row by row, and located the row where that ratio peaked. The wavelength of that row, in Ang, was 5587.55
